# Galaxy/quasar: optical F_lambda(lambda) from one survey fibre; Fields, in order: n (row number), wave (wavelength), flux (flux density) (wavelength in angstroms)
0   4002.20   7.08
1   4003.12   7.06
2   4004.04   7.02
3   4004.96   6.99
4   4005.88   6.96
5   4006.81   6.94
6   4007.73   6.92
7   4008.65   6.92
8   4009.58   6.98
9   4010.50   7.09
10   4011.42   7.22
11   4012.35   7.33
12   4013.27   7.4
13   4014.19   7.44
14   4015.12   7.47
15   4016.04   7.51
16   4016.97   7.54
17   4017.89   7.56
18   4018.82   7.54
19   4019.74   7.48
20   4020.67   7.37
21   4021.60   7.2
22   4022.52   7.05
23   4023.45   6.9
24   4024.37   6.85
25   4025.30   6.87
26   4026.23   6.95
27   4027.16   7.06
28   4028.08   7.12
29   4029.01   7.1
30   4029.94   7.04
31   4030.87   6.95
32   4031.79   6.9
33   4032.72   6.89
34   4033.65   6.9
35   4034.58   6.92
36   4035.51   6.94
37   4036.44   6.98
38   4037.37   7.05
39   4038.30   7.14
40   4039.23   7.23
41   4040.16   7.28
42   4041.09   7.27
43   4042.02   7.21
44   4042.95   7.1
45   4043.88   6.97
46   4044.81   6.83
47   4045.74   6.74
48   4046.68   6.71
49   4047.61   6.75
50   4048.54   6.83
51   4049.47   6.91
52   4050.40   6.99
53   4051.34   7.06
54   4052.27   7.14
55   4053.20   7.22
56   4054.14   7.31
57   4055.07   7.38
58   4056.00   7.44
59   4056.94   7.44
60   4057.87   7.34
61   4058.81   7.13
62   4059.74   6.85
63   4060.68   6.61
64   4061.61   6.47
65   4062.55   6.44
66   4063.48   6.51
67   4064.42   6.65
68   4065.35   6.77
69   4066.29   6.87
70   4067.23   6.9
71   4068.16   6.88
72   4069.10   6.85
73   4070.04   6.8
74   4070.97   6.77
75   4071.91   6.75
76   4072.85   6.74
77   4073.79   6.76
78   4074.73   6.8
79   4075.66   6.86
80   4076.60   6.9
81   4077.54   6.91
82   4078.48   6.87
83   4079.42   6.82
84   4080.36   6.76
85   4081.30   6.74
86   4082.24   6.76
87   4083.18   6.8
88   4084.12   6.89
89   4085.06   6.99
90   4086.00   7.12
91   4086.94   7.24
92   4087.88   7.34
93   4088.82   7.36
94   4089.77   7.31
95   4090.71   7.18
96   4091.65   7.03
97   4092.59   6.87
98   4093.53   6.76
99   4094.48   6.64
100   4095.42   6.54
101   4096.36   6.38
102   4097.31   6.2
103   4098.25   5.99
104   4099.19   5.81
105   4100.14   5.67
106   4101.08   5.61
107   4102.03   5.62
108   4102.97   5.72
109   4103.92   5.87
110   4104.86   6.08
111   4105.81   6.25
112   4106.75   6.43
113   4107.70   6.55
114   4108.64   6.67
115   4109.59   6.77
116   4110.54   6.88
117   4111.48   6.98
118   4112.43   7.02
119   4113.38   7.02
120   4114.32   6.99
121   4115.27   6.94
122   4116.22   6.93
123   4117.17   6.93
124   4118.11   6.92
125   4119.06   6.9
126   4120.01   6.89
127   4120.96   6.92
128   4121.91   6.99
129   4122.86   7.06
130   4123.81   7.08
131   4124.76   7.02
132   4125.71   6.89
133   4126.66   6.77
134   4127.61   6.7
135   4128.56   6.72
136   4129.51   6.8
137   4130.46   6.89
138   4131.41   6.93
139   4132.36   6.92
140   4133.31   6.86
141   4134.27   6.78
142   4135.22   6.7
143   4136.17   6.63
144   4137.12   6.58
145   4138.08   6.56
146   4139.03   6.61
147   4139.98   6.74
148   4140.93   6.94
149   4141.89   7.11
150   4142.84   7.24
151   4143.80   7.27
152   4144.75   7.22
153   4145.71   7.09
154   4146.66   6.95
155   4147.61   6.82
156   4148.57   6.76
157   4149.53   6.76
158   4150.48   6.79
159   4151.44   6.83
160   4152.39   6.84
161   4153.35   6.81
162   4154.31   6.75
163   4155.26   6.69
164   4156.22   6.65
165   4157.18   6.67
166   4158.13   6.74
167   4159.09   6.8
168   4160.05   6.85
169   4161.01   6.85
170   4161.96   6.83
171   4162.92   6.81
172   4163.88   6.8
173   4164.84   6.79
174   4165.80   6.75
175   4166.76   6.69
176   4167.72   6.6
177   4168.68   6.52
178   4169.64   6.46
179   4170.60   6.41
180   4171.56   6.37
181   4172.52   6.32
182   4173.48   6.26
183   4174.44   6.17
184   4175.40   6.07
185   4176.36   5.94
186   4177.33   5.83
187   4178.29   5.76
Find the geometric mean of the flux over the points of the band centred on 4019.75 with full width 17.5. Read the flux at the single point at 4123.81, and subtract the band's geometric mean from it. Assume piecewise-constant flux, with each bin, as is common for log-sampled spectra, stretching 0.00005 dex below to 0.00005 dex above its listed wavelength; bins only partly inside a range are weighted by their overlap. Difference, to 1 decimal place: -0.2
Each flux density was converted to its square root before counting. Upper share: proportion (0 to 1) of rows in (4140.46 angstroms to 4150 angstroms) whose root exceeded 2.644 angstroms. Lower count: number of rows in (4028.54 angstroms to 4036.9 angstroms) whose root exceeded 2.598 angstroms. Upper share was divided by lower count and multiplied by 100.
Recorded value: 5.6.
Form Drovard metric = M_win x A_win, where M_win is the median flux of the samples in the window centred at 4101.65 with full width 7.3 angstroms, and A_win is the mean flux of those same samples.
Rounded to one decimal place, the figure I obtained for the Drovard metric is 33.4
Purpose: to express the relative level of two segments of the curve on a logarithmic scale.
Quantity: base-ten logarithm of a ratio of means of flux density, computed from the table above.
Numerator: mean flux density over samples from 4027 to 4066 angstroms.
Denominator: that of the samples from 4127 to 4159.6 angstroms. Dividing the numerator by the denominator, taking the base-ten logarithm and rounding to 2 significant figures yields 0.010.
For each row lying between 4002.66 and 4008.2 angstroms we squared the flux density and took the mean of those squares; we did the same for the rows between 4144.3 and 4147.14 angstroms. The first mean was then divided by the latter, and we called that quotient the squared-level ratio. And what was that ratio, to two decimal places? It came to 0.97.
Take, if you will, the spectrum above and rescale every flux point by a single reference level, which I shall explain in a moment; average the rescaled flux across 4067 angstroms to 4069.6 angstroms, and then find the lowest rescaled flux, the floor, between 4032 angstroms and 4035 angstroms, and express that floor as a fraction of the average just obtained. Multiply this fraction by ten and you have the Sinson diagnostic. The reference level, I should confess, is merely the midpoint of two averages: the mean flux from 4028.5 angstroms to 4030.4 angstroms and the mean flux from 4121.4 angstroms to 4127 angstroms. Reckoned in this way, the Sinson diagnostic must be 10.0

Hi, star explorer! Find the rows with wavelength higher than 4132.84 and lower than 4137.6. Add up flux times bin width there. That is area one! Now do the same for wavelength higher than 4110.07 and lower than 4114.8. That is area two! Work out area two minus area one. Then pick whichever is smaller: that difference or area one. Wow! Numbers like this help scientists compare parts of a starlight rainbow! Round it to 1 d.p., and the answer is 1.1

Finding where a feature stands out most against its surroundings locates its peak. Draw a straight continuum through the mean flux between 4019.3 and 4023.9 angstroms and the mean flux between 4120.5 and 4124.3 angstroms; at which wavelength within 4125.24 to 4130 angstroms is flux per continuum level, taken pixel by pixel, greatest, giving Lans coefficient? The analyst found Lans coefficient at 4125.71 angstroms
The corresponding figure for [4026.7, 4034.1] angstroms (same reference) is 4028.08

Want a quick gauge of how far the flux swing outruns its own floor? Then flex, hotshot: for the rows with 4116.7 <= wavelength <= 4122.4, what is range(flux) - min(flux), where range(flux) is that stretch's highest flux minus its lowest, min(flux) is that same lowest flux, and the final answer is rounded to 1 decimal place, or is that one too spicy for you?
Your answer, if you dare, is -6.8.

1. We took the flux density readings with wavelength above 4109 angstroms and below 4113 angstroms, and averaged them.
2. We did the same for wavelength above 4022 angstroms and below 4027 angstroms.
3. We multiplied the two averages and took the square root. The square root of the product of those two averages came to 6.92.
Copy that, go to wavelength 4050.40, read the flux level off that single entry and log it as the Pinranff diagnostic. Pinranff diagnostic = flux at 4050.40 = 6.99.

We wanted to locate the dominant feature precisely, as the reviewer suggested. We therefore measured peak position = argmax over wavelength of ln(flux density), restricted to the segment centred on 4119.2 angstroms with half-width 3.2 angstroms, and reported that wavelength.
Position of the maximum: 4121.91 angstroms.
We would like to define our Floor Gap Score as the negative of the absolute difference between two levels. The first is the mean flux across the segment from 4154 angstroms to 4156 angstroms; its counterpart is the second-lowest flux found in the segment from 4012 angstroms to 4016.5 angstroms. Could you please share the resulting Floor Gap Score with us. -0.7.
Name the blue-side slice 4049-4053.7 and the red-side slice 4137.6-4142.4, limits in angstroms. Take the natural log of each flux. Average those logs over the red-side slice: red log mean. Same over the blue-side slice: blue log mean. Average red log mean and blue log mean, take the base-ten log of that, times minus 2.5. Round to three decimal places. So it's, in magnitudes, -0.717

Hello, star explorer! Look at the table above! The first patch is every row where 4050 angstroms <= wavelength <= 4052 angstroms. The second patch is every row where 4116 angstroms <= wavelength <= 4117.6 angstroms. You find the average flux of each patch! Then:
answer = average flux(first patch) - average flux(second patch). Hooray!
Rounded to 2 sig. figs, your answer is 0.10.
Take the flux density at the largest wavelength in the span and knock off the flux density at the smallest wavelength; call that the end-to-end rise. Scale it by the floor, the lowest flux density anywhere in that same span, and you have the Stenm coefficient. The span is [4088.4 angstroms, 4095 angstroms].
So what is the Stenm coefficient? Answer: -0.11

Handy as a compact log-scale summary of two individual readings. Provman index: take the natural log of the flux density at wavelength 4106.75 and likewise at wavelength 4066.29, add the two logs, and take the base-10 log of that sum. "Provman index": 0.578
